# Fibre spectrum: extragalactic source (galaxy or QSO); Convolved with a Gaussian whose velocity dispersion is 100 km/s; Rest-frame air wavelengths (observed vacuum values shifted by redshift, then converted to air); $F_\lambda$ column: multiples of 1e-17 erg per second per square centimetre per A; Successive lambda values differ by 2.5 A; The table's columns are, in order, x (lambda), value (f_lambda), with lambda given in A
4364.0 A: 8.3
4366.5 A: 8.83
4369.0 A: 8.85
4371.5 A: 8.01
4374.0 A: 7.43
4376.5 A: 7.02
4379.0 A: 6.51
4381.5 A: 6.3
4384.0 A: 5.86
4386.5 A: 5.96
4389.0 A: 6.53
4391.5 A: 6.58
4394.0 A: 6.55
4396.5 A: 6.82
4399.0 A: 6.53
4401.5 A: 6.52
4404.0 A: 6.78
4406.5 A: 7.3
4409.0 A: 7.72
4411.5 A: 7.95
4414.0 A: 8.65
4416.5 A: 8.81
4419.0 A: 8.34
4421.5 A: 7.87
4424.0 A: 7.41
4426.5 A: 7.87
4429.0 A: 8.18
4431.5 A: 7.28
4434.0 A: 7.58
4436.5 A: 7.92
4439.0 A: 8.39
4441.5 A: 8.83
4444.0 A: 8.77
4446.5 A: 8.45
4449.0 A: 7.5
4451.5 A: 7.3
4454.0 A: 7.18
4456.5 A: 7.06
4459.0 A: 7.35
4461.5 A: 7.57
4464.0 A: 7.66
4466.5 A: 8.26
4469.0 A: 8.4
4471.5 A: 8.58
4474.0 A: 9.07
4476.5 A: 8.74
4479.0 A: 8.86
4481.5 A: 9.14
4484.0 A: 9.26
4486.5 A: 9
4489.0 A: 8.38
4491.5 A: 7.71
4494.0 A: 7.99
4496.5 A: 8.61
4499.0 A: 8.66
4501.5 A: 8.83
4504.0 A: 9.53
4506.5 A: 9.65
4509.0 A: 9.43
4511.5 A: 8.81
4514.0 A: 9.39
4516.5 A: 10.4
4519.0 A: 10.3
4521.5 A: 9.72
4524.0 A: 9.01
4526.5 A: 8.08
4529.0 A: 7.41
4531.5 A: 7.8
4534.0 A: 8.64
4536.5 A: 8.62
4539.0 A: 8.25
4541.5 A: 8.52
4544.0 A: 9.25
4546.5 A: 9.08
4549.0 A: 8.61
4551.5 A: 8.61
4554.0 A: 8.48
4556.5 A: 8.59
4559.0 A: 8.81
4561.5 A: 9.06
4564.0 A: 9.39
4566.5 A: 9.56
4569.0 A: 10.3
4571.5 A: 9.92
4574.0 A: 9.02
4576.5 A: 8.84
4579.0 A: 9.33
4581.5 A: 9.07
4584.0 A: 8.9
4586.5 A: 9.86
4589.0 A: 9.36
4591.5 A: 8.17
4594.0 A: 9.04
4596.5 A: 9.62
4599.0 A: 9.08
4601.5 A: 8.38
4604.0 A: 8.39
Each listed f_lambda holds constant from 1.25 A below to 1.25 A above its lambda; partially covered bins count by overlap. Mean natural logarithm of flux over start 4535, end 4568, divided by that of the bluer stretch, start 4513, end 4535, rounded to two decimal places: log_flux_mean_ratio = 1.00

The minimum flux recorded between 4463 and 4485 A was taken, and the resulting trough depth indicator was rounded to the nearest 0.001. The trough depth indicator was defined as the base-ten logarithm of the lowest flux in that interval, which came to 0.884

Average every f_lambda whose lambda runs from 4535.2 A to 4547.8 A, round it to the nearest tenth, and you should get 8.7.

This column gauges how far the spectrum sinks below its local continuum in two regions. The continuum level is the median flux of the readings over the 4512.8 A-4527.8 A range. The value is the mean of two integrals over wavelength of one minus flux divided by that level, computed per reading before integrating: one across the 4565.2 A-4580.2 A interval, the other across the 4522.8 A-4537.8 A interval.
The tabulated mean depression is 1.1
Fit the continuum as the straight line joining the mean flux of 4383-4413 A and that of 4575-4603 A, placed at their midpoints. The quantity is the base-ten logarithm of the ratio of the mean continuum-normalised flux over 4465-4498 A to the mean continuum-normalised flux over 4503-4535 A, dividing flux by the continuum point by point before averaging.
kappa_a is 0.00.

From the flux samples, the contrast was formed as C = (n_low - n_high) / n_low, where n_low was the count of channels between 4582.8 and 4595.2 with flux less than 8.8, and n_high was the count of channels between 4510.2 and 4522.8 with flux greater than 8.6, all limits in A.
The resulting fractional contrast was -4.0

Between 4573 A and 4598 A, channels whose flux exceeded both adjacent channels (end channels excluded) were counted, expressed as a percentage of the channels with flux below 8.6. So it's 200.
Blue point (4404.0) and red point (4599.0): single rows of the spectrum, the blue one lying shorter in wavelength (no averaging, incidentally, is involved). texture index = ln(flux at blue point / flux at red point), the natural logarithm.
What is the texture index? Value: -0.29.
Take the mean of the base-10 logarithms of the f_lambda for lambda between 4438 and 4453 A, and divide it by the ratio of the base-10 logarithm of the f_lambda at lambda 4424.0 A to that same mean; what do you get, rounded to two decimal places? 0.96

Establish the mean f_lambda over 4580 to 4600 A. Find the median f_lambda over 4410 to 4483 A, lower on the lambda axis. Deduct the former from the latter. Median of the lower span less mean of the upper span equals -1.0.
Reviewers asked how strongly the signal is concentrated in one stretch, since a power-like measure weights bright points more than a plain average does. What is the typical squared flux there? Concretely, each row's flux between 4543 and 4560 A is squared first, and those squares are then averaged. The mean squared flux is 77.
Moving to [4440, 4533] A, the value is 74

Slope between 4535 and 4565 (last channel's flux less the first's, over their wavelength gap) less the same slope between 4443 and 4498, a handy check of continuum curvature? 0.031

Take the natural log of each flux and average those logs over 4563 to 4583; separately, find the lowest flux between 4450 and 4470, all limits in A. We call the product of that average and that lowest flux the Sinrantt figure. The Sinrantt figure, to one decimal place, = 15.8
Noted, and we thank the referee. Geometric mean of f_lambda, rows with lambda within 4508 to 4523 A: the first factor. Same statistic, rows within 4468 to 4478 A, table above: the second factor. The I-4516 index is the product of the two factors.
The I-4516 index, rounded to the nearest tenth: 84.0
